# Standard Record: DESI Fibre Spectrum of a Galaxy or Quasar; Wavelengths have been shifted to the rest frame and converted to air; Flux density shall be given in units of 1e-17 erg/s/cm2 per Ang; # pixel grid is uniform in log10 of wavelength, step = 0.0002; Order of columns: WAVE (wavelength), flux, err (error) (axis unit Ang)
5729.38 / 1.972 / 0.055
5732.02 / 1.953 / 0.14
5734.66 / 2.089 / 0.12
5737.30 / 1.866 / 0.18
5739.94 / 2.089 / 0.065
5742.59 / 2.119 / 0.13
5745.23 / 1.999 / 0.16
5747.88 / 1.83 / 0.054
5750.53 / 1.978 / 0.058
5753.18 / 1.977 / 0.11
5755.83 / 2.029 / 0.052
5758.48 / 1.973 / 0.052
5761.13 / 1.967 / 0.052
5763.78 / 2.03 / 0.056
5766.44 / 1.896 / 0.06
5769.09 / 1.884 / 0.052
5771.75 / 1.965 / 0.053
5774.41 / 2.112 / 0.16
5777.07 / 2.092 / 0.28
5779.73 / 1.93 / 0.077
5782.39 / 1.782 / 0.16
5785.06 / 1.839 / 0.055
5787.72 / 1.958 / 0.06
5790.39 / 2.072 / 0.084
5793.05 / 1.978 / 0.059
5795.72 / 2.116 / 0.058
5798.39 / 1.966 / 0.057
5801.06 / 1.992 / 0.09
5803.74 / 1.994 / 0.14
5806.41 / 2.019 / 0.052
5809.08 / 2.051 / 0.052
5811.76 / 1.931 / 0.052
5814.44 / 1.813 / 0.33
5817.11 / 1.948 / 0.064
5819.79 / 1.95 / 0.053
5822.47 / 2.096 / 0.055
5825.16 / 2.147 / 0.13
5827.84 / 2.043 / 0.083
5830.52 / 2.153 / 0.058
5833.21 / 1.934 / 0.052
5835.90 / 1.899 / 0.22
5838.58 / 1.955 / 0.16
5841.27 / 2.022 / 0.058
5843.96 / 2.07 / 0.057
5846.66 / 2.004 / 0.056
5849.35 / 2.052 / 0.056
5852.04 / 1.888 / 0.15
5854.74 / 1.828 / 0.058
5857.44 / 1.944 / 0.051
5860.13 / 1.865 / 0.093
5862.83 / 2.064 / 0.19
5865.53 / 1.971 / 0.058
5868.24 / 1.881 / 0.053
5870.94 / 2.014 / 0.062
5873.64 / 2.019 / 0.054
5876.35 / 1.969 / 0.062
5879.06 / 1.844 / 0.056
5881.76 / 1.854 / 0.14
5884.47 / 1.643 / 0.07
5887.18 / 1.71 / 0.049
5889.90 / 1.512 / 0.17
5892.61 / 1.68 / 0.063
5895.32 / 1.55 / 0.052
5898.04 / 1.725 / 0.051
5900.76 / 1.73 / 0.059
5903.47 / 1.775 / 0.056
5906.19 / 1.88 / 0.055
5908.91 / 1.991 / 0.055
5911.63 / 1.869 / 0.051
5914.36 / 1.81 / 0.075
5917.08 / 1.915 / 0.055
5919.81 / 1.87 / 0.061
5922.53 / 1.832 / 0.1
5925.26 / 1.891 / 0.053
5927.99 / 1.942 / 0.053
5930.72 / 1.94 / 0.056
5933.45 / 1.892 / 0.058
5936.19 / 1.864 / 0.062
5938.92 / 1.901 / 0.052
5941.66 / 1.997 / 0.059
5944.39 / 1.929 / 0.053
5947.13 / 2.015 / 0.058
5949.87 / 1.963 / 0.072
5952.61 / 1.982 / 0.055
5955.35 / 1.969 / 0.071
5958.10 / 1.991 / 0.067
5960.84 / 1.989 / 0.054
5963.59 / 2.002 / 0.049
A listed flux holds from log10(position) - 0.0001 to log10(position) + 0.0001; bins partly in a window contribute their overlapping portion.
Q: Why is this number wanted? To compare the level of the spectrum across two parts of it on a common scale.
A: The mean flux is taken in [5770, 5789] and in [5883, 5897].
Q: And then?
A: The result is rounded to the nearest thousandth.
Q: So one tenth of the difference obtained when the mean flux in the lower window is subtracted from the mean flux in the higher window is -0.033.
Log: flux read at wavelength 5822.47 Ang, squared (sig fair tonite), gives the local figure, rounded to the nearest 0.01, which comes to 4.39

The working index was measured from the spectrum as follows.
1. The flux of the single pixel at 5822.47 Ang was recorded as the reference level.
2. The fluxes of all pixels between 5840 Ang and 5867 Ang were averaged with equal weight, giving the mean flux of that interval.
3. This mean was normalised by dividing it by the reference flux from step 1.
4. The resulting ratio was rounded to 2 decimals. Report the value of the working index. 0.94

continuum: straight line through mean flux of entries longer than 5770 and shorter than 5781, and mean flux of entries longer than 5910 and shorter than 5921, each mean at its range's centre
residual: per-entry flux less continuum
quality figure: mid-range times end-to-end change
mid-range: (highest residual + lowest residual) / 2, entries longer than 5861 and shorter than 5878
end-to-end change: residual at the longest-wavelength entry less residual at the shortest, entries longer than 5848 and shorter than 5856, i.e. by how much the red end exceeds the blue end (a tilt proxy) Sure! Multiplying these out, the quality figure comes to -0.011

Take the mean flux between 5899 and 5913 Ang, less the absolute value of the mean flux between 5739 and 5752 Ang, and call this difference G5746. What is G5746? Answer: -0.15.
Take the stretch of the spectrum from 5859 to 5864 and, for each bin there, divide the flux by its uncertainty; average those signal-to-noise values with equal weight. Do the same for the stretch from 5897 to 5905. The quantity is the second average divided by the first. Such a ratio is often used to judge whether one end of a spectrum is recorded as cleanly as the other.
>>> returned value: 2.05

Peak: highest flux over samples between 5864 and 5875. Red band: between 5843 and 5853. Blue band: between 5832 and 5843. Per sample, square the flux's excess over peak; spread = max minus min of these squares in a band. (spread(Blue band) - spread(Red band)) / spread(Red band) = -0.15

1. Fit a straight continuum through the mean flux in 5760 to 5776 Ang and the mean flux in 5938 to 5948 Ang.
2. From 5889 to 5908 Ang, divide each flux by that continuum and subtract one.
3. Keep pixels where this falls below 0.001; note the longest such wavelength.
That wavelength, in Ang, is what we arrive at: 5906.19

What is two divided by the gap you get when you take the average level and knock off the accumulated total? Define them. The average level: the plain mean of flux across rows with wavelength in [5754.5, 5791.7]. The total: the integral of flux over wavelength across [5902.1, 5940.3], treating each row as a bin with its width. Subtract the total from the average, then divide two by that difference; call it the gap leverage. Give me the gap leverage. -0.0286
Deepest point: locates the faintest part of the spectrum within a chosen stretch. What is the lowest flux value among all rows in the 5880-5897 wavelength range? 1.512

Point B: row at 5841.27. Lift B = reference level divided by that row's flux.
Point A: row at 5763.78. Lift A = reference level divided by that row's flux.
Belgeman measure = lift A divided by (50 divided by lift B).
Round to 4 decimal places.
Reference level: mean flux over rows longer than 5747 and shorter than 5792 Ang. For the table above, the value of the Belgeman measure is 0.0187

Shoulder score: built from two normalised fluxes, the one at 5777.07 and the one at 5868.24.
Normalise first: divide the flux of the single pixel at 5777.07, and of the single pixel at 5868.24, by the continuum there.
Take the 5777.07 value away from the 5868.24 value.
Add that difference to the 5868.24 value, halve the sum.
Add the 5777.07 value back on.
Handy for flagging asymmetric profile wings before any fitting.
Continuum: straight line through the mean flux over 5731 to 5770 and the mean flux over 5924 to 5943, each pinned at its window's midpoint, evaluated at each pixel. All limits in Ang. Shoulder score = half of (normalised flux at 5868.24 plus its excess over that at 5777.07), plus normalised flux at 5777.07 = 1.50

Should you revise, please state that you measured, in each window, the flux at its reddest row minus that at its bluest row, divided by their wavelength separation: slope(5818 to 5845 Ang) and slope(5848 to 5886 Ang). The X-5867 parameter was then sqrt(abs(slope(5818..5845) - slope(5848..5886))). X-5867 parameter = 0.129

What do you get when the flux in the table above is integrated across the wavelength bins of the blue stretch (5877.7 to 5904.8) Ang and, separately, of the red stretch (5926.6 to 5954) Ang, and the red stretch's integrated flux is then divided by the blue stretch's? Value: 1.15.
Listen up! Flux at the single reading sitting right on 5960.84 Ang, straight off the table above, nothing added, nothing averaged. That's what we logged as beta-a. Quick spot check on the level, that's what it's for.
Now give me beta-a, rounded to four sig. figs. 1.989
